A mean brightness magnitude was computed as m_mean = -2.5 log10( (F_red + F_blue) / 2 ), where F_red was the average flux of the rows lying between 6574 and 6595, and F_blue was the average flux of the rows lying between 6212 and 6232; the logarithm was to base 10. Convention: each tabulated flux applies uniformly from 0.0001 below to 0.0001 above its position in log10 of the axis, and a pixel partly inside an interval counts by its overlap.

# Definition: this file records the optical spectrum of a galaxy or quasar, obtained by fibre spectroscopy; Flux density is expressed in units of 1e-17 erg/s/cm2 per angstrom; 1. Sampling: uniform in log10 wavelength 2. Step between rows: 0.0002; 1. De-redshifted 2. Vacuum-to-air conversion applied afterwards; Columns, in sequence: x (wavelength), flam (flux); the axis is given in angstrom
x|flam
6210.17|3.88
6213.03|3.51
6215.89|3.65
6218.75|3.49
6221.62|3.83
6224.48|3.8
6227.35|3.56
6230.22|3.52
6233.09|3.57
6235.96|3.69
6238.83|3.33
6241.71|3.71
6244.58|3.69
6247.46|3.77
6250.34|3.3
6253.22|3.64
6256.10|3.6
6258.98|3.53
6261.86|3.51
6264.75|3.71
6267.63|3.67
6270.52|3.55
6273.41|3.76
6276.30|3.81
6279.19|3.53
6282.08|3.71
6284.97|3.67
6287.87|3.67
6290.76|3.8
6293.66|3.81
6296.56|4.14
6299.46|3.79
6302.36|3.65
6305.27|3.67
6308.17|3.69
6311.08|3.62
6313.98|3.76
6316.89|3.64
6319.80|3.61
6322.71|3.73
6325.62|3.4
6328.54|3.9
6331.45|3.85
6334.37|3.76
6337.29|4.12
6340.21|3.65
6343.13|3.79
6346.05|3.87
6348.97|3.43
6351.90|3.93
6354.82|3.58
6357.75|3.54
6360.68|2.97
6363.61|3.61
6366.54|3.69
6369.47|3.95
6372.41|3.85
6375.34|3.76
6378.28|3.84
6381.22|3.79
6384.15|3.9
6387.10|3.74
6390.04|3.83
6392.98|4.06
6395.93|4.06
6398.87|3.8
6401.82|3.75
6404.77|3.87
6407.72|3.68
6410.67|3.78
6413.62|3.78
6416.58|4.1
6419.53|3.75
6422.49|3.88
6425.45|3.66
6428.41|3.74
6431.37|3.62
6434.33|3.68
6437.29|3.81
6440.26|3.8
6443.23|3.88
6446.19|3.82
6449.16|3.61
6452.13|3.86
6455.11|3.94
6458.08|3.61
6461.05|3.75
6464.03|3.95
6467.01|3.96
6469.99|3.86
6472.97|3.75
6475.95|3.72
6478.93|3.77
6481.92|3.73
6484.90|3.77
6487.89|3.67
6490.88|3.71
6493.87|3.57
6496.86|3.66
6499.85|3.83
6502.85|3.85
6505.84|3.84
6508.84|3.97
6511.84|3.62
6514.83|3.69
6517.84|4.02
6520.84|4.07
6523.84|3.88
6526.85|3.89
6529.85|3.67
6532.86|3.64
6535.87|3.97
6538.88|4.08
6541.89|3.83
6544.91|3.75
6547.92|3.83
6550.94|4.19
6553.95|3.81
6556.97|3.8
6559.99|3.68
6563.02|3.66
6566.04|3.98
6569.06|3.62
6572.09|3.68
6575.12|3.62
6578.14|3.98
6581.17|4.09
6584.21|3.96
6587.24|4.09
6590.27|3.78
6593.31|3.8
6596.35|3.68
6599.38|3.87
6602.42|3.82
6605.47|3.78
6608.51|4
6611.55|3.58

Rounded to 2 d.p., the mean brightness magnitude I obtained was -1.44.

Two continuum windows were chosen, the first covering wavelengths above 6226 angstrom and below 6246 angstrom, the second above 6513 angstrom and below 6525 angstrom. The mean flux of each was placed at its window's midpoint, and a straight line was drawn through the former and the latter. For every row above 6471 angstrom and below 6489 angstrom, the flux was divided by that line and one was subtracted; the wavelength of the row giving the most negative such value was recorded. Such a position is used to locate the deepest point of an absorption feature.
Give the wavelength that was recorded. 6487.89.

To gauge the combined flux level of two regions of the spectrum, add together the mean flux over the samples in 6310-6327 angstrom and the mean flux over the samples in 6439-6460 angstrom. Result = 7.42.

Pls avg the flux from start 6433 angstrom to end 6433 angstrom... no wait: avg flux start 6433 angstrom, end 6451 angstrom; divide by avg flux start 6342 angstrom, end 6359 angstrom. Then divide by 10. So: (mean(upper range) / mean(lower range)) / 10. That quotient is 0.102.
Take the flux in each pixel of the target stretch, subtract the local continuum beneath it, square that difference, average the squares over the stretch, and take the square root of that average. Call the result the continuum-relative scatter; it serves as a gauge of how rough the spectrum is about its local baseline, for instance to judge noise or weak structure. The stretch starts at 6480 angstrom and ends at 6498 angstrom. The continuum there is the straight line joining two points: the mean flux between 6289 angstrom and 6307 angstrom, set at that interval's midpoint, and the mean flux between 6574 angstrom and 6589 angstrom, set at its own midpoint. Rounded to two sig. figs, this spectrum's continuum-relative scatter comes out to 0.23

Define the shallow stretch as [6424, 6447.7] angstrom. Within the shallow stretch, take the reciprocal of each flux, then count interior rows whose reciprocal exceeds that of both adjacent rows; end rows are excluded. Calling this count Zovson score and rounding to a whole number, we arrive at 2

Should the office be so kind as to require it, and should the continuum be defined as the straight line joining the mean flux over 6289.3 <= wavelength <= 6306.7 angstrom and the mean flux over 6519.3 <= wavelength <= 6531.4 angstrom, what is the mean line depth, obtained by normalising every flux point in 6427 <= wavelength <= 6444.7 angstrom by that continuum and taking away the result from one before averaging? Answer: 0.025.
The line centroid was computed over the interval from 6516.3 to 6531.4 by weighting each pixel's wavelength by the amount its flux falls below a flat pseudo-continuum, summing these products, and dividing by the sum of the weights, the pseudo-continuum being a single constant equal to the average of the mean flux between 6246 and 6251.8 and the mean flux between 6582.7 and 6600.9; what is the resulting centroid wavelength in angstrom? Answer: 6521.3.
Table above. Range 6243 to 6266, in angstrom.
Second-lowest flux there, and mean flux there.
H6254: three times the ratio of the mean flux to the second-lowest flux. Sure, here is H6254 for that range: 3.07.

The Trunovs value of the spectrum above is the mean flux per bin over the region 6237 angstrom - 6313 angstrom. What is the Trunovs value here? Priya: 3.67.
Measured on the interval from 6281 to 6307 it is 3.77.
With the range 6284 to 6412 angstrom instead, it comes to 3.75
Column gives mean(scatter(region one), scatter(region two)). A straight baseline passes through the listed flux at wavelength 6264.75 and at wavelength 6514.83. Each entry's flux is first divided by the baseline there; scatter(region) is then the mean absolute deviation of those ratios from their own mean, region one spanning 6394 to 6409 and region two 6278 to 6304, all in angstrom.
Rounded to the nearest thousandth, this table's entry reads 0.030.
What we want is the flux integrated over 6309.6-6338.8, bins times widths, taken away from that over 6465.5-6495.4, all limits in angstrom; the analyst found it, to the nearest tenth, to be 3.0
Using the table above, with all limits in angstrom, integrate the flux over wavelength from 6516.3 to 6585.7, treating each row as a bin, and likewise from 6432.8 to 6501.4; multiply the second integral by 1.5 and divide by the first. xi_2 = 1.45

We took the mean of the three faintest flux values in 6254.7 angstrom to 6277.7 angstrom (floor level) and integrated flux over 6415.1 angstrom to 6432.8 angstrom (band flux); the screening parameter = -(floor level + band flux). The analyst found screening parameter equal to -71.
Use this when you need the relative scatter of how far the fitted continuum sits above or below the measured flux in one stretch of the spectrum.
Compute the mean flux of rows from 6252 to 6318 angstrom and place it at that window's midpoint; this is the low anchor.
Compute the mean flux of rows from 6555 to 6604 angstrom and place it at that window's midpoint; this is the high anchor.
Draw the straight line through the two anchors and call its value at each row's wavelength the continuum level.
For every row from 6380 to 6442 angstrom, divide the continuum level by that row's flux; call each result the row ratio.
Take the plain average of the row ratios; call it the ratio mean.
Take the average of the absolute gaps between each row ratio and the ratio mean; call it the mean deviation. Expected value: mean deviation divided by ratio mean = 0.025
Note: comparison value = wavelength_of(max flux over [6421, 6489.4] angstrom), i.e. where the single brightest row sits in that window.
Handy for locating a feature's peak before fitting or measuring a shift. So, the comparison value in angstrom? 6467.01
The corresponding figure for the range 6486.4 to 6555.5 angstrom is 6550.94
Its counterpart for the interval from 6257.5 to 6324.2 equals 6296.56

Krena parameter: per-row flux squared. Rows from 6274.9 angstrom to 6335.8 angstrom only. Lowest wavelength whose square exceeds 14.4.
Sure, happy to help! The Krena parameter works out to 6276.30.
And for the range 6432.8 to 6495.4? 6437.29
